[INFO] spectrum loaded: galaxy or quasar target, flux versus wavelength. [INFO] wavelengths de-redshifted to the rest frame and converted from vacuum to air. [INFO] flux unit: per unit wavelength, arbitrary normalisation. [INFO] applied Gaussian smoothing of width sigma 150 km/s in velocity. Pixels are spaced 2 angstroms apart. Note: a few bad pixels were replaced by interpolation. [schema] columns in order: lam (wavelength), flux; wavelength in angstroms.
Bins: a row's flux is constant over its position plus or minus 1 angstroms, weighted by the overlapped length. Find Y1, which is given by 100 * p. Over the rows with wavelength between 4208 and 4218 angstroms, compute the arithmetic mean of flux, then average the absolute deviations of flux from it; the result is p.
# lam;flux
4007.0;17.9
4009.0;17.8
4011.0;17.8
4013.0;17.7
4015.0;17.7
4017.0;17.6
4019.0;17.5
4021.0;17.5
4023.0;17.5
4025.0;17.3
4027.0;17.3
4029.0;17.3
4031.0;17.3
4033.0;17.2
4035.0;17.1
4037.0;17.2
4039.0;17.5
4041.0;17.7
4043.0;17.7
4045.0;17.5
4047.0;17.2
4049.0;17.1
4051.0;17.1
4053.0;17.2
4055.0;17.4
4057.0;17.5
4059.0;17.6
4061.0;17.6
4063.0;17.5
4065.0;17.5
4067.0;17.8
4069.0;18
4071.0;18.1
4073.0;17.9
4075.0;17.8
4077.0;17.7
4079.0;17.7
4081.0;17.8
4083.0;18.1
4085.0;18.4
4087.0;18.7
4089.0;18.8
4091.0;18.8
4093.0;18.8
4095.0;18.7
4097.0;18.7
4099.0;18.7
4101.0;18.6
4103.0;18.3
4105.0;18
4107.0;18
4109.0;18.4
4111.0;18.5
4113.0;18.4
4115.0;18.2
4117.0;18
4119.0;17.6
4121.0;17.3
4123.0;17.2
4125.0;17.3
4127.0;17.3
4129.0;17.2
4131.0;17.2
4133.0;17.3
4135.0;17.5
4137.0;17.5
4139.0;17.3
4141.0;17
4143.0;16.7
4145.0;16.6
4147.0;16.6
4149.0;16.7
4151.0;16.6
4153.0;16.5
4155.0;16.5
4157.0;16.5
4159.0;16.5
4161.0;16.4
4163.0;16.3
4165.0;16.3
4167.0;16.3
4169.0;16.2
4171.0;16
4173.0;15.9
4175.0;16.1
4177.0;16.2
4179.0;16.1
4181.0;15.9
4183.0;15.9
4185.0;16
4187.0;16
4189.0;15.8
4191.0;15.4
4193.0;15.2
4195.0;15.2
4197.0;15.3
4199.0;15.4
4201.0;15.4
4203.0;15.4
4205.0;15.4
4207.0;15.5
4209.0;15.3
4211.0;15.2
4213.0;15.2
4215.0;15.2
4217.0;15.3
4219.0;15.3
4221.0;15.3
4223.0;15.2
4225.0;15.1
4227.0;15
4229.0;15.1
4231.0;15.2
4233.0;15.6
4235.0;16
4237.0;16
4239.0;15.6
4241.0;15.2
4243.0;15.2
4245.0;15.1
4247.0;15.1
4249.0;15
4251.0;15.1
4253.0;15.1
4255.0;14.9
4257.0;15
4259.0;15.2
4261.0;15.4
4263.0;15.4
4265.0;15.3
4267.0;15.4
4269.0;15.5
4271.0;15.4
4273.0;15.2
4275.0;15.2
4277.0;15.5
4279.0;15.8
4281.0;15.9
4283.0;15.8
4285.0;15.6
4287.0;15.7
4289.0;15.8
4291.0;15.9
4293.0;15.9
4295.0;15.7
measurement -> 4.8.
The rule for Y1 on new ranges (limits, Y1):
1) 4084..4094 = 12.0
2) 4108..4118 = 16.0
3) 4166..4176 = 12.0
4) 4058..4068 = 8.0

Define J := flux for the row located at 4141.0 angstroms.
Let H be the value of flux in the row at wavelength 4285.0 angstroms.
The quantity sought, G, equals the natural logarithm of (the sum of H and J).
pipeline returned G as 3.48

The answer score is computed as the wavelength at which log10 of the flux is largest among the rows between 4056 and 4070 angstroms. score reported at 4069.0 angstroms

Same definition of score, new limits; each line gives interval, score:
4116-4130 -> 4117.0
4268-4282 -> 4281.0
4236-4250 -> 4237.0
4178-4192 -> 4179.0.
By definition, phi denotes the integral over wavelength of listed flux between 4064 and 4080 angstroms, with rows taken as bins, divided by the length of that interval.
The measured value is 17.8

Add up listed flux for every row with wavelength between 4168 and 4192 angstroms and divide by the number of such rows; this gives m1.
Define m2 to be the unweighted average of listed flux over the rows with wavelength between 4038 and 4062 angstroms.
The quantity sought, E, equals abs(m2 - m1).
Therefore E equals 1.5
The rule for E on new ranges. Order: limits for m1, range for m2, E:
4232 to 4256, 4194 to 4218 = 0.0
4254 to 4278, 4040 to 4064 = 2.1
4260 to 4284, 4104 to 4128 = 2.4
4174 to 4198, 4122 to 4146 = 1.4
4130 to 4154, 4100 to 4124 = 1.1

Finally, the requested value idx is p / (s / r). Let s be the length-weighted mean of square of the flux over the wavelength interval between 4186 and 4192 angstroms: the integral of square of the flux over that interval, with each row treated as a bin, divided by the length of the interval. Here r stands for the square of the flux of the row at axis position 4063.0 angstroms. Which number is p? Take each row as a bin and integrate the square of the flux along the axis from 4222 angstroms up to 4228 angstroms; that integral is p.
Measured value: 1692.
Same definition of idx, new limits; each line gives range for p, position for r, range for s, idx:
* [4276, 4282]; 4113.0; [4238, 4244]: 2139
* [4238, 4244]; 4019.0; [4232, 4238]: 1716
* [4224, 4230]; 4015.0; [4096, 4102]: 1225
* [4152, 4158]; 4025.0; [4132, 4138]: 1609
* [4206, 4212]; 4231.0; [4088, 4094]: 922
